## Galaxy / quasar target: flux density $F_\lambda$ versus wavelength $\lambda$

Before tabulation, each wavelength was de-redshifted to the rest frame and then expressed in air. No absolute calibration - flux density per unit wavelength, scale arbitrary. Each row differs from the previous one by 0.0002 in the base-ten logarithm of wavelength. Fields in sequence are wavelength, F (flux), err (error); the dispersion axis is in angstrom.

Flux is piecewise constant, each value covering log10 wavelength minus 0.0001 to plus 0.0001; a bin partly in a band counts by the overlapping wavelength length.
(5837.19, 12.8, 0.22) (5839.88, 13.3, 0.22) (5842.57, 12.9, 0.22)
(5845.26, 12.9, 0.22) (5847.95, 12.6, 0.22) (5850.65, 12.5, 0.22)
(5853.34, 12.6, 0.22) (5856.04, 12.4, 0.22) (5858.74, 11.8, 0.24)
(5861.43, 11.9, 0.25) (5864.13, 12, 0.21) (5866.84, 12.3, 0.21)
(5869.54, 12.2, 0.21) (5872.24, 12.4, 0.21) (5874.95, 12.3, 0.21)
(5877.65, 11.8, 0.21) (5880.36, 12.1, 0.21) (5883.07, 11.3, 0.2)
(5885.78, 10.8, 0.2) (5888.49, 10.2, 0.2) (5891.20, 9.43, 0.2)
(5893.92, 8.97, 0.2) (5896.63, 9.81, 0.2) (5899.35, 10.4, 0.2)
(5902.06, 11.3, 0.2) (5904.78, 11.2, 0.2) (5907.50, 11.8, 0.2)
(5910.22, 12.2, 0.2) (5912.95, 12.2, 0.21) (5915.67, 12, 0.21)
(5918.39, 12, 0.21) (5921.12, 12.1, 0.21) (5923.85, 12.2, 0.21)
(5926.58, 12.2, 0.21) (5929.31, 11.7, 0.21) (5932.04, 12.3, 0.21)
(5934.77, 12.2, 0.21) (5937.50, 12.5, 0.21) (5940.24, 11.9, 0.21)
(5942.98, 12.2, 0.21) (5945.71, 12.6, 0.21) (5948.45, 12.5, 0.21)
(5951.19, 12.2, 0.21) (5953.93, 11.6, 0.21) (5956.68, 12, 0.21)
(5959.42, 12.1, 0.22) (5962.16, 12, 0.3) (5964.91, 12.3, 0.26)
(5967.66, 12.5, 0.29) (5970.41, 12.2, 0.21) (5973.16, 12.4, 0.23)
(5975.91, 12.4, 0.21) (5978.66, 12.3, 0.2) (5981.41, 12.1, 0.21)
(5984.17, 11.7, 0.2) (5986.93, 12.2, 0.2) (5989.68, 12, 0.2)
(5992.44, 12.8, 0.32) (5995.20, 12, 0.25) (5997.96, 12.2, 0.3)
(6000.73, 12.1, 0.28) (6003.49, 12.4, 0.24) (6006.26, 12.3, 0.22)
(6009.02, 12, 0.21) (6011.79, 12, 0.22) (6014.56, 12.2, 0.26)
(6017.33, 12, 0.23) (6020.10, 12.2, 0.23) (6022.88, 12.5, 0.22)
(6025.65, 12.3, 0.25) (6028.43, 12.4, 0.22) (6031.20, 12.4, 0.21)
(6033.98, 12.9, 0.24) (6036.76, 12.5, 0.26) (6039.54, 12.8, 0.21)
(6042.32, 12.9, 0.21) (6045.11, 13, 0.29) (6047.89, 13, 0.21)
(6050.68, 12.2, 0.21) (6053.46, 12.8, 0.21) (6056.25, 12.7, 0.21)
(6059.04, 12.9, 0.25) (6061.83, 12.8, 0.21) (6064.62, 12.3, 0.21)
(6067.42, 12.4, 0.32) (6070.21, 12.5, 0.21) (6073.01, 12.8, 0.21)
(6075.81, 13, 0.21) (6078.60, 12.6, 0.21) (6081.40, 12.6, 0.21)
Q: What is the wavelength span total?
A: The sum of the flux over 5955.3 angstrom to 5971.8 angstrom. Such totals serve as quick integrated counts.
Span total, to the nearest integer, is 73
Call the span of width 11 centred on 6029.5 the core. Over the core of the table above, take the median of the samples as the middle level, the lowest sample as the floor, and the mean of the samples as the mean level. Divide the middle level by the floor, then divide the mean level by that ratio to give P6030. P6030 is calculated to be 12.4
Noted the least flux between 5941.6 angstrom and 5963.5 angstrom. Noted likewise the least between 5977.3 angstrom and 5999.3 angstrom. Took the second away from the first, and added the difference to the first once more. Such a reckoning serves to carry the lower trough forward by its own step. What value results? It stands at 11.5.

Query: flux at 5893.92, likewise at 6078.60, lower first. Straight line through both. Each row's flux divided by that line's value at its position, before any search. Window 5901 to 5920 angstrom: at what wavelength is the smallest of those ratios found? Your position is 5904.78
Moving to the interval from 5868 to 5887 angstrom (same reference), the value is 5885.78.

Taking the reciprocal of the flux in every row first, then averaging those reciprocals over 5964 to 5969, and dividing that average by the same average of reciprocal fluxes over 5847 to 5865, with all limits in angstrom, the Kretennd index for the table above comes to 0.99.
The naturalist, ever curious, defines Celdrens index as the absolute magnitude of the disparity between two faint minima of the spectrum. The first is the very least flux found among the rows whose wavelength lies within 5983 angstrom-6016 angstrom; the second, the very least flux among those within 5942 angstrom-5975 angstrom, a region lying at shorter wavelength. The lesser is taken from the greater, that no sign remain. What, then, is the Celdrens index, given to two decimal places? 0.10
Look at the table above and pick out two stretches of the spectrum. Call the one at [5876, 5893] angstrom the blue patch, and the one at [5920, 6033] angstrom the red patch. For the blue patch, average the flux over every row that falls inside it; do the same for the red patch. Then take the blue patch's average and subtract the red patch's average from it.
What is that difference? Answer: -1.3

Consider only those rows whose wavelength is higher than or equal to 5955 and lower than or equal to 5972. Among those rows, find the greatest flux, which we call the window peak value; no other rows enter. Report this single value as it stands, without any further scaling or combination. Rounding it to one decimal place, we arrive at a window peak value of 12.5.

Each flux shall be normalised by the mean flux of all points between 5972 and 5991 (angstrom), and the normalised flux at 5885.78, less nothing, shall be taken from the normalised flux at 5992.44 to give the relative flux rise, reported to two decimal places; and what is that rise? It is 0.16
